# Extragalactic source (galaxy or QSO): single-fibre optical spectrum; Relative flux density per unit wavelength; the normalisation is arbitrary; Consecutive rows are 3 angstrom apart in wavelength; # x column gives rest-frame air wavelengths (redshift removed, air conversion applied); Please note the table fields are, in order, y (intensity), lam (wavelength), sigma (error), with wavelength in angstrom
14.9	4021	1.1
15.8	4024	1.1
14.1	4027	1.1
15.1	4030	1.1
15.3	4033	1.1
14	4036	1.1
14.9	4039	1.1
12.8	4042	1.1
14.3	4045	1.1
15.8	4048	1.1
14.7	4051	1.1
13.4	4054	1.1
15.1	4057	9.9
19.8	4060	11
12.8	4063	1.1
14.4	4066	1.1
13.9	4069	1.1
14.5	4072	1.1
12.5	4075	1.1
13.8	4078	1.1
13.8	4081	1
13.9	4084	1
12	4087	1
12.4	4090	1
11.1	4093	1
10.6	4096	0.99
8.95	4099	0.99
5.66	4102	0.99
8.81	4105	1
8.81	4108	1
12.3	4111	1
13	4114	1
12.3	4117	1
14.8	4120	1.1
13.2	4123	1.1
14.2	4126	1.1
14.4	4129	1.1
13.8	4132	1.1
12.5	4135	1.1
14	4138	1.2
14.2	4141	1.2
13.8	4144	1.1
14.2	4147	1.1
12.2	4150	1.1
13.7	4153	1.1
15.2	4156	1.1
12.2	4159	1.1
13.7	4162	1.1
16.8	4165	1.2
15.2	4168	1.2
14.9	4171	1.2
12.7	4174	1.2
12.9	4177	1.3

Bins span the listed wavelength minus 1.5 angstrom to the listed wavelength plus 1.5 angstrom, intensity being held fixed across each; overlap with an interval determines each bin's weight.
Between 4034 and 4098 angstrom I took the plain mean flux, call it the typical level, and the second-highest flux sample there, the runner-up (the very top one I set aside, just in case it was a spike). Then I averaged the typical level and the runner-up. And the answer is 14.8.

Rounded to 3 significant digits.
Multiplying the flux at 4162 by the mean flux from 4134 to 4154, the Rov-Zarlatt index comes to 185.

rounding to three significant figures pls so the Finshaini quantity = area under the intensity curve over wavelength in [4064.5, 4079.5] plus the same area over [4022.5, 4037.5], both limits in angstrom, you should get 430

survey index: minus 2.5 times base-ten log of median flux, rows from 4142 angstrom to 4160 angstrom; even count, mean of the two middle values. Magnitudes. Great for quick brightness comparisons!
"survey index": -2.85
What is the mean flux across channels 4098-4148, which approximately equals 12.3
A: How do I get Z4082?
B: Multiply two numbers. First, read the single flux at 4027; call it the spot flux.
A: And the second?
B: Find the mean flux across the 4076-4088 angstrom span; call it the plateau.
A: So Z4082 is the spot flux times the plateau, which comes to 189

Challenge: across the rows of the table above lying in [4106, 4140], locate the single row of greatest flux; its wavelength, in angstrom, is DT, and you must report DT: 4120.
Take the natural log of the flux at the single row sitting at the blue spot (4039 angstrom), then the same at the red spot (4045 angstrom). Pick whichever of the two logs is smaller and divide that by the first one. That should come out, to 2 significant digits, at 0.98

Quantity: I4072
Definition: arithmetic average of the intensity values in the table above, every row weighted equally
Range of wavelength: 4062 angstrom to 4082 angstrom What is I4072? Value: 13.7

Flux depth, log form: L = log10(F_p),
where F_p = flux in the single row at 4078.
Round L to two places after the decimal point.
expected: 1.14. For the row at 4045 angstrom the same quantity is 1.16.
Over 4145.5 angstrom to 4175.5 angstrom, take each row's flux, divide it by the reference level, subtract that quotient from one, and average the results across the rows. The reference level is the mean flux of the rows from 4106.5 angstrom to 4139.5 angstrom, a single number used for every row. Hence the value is -0.081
